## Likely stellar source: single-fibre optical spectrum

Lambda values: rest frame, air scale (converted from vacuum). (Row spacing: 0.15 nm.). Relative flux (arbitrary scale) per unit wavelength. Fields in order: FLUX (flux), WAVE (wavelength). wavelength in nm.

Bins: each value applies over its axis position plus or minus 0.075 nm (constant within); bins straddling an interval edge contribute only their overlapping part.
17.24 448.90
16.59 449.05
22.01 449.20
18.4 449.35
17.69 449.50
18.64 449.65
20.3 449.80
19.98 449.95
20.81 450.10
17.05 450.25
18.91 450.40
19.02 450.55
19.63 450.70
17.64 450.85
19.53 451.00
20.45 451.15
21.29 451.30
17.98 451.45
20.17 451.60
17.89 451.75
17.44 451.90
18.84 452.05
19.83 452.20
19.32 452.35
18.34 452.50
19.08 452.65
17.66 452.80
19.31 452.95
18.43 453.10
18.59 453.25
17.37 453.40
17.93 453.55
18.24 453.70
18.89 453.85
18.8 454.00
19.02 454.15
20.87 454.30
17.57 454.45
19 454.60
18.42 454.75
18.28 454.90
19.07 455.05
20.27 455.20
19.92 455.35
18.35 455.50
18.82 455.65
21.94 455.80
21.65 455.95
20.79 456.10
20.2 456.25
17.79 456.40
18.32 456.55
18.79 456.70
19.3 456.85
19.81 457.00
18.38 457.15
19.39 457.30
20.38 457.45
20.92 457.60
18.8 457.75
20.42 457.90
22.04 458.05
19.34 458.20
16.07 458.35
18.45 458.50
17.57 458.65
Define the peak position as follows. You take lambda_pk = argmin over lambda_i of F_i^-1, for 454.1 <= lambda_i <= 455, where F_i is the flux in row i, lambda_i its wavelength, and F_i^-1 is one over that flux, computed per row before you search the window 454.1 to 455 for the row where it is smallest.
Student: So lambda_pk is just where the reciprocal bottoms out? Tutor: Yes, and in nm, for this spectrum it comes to 454.30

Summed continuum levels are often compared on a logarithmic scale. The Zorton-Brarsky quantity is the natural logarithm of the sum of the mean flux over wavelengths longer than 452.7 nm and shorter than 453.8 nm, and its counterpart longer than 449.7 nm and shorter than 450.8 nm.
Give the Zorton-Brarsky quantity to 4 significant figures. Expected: 3.627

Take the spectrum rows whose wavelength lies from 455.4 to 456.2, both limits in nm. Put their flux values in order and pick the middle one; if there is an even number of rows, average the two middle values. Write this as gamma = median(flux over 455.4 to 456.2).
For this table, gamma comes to 20.8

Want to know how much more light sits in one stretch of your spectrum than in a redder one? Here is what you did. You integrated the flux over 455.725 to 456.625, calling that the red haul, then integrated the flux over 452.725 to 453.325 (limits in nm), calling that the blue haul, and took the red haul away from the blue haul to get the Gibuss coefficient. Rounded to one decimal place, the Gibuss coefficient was -7.0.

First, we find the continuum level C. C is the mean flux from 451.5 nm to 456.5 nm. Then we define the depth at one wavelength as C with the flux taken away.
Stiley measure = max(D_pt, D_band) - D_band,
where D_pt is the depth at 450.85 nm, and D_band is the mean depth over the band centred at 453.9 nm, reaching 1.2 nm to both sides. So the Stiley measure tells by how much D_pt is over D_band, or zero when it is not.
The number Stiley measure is 1.0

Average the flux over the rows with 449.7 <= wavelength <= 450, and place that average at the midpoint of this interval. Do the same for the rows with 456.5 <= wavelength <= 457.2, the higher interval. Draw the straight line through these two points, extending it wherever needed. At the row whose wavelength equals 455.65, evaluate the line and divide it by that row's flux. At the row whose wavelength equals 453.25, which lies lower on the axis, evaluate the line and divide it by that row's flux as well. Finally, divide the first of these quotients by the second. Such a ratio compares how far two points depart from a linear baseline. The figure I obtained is 0.97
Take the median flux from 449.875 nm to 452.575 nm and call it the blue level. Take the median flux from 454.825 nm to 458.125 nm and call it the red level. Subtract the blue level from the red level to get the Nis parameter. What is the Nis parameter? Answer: 0.43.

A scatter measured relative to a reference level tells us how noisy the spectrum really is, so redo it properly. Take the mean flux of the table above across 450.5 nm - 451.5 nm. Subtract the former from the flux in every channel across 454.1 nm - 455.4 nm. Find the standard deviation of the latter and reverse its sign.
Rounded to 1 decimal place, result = -1.0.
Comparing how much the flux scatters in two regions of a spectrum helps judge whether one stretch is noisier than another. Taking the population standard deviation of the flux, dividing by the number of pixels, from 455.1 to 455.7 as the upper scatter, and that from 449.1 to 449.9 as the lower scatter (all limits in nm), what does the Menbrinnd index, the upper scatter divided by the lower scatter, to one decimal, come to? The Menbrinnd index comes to 0.5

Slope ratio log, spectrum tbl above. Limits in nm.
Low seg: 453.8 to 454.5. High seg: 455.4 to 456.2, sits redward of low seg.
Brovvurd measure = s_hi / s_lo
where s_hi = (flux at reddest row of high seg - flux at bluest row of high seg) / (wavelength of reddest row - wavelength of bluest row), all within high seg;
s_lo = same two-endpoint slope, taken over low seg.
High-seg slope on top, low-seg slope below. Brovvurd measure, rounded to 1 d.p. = -1.8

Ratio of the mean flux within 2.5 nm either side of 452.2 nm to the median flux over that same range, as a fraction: 1.00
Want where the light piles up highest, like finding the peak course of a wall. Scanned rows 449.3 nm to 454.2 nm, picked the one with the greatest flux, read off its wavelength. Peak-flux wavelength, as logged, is 451.30 nm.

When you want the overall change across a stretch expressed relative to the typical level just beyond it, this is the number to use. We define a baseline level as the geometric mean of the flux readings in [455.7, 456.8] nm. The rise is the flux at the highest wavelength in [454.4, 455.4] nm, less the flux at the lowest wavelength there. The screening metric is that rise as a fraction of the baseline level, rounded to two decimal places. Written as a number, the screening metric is 0.12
